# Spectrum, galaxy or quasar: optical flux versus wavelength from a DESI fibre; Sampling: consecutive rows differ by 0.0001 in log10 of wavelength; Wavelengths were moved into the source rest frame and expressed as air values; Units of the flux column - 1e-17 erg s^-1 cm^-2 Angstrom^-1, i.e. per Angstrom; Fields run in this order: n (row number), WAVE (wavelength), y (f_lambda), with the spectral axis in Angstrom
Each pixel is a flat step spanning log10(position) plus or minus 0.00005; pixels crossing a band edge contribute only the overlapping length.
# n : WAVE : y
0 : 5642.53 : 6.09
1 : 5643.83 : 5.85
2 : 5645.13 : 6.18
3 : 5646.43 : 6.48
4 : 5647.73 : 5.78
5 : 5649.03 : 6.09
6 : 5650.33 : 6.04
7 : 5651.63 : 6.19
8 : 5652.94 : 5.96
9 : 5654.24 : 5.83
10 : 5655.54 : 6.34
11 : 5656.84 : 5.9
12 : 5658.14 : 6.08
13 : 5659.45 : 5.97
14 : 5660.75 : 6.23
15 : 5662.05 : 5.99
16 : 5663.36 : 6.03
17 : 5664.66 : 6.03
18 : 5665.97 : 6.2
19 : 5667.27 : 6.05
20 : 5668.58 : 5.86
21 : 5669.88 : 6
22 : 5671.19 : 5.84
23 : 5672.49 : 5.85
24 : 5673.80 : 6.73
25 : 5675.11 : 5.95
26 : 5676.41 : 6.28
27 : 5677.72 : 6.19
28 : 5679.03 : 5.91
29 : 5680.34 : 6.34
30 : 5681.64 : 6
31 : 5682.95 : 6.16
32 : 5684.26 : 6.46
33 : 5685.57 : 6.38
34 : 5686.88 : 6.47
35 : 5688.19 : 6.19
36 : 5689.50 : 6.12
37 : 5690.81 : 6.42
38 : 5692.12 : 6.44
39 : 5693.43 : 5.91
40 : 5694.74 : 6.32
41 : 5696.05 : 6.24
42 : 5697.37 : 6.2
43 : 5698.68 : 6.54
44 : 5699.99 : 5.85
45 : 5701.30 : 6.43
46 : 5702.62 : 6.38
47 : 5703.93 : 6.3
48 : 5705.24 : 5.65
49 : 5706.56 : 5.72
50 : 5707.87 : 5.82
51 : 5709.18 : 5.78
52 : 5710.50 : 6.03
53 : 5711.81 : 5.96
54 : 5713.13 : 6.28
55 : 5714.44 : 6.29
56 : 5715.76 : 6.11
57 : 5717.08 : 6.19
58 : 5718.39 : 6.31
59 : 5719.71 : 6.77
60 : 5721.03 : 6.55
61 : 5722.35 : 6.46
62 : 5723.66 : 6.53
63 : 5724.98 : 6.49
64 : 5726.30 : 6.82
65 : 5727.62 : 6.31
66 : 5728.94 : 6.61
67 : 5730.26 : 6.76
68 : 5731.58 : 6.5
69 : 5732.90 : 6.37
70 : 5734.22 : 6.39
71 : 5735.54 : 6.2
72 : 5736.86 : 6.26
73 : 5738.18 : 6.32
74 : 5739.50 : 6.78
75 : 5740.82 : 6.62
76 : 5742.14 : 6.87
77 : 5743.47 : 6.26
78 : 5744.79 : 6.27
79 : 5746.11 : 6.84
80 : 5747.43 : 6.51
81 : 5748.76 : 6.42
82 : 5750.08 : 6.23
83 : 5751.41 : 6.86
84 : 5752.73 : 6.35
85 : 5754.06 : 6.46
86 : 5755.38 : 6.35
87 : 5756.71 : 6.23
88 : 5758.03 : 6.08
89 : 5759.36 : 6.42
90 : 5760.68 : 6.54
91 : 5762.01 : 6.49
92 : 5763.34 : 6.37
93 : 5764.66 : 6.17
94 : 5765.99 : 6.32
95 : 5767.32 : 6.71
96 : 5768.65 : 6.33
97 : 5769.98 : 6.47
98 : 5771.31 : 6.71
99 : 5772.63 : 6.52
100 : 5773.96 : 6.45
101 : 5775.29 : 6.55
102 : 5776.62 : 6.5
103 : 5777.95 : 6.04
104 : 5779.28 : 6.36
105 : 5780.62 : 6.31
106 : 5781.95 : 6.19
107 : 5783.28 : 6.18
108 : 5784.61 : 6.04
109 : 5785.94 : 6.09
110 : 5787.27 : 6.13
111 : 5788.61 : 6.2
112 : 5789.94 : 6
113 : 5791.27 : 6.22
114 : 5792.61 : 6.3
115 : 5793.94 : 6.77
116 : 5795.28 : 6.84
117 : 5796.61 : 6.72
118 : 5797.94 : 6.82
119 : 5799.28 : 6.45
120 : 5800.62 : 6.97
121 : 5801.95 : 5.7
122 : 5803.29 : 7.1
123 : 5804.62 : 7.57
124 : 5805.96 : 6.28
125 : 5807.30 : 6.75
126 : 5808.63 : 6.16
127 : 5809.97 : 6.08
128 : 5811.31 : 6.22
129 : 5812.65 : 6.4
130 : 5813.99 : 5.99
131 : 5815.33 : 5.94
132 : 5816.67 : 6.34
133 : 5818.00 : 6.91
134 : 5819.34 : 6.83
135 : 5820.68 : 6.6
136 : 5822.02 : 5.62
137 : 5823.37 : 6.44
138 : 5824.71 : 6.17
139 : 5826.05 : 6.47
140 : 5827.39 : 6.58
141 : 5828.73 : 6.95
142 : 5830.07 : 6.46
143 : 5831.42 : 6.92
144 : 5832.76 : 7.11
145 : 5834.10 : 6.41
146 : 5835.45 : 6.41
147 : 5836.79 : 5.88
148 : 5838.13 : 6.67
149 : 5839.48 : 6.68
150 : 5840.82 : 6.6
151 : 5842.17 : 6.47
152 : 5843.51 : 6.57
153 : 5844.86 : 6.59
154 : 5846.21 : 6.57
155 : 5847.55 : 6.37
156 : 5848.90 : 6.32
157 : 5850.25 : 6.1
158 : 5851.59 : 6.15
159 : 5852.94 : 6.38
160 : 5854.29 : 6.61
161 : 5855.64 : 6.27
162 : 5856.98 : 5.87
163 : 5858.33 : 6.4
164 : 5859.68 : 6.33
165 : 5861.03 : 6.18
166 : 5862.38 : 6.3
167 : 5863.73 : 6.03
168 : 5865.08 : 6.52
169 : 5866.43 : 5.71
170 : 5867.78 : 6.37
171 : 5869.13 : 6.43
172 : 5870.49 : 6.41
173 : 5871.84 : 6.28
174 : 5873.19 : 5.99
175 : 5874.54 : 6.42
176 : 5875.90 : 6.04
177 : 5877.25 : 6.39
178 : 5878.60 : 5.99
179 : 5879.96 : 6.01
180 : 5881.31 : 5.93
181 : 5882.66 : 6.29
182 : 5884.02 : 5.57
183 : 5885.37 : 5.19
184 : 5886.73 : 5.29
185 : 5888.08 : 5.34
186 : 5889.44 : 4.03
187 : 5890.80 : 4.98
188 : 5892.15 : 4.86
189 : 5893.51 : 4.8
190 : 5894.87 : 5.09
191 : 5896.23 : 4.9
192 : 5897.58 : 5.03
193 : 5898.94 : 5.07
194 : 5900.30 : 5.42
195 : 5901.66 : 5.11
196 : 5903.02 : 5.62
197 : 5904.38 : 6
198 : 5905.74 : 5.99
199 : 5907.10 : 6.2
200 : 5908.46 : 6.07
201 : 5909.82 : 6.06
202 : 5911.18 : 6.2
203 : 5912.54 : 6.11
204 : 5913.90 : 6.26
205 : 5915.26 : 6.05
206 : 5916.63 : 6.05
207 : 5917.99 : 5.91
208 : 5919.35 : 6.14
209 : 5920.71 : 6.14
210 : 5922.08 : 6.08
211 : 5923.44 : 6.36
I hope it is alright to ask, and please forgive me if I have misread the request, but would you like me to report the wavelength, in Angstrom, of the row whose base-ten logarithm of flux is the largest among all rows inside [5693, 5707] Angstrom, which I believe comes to 5698.68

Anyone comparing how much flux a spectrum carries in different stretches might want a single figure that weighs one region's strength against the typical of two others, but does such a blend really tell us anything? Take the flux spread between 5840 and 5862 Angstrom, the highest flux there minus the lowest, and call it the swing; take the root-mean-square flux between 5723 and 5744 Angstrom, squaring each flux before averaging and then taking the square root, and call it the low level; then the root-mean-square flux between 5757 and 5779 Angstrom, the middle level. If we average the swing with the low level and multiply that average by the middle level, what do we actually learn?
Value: 23.3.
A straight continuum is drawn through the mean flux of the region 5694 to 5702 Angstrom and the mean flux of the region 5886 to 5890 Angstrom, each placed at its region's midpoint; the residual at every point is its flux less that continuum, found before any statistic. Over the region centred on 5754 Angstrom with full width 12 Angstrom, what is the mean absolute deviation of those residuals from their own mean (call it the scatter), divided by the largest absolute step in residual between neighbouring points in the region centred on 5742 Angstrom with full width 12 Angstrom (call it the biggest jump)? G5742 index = 0.2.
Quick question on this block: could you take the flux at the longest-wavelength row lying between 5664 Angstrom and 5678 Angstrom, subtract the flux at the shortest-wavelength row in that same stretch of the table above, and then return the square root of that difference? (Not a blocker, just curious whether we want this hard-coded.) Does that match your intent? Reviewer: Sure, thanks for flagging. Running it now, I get 0.4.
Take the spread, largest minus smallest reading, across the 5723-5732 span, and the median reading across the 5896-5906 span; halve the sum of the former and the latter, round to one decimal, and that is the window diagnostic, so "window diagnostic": 2.9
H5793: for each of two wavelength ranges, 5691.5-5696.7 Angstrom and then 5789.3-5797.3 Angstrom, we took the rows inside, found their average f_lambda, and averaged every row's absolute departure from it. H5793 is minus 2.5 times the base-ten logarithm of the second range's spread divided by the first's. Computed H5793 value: -0.7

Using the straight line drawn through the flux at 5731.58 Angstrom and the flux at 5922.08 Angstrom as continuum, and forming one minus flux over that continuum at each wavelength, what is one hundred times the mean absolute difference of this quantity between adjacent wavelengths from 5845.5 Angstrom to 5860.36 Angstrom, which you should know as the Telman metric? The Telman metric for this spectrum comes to 3.7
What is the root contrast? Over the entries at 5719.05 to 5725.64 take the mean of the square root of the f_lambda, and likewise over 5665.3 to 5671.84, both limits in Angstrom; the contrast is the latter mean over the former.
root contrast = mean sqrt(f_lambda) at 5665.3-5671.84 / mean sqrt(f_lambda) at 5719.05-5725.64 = 0.96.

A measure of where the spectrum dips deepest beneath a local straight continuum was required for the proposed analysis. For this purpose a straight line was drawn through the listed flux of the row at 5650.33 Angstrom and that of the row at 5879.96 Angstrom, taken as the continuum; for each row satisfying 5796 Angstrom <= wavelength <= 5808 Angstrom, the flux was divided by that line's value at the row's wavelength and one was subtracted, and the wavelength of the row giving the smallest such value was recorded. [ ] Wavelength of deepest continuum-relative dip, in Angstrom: 5801.95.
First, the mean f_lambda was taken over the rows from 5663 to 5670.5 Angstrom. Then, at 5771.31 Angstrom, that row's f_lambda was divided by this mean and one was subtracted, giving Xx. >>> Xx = 0.11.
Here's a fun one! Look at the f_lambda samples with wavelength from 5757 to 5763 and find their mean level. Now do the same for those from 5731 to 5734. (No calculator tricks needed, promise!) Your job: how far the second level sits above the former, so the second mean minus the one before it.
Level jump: 0.05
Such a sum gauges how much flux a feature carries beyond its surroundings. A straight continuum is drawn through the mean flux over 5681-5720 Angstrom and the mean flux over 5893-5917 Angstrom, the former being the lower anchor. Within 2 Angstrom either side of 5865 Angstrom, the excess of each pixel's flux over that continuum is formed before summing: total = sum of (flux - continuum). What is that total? 0.95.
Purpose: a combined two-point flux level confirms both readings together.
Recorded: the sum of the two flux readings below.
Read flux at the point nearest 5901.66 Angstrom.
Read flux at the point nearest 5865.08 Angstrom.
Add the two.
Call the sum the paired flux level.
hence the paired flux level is 11.6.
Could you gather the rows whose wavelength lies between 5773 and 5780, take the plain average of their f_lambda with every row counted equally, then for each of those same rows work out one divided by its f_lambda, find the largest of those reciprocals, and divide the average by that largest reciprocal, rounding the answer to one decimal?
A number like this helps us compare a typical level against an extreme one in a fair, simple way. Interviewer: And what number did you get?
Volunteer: 38.5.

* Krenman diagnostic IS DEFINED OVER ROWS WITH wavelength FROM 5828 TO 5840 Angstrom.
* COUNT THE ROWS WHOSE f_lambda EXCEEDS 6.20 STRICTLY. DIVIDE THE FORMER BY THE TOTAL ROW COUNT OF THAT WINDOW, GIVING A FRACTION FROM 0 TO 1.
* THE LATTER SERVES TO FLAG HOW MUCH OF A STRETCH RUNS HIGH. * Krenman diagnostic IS 0.89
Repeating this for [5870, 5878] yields 0.67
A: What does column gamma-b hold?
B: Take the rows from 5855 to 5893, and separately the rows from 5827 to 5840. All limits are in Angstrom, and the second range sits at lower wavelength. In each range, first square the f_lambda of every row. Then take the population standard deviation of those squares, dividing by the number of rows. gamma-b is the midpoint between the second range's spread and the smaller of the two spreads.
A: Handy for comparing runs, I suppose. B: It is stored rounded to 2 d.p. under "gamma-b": 4.34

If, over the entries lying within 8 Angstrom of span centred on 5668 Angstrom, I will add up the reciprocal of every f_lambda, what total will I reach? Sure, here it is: 1.00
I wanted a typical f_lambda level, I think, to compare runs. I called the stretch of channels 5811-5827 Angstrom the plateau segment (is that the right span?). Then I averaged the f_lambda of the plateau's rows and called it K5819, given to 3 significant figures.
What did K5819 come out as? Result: 6.33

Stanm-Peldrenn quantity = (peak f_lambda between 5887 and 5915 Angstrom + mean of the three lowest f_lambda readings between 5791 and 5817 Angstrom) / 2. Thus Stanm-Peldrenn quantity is 6.1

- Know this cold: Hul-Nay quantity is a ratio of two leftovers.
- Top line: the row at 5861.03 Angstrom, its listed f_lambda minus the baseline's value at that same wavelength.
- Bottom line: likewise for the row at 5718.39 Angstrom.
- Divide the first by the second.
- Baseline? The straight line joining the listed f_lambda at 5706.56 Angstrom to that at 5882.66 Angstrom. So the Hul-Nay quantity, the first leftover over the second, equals -0.1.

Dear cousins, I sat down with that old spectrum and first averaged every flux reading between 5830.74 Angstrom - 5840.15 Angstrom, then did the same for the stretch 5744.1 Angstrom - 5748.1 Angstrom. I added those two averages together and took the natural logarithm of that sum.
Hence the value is 2.57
